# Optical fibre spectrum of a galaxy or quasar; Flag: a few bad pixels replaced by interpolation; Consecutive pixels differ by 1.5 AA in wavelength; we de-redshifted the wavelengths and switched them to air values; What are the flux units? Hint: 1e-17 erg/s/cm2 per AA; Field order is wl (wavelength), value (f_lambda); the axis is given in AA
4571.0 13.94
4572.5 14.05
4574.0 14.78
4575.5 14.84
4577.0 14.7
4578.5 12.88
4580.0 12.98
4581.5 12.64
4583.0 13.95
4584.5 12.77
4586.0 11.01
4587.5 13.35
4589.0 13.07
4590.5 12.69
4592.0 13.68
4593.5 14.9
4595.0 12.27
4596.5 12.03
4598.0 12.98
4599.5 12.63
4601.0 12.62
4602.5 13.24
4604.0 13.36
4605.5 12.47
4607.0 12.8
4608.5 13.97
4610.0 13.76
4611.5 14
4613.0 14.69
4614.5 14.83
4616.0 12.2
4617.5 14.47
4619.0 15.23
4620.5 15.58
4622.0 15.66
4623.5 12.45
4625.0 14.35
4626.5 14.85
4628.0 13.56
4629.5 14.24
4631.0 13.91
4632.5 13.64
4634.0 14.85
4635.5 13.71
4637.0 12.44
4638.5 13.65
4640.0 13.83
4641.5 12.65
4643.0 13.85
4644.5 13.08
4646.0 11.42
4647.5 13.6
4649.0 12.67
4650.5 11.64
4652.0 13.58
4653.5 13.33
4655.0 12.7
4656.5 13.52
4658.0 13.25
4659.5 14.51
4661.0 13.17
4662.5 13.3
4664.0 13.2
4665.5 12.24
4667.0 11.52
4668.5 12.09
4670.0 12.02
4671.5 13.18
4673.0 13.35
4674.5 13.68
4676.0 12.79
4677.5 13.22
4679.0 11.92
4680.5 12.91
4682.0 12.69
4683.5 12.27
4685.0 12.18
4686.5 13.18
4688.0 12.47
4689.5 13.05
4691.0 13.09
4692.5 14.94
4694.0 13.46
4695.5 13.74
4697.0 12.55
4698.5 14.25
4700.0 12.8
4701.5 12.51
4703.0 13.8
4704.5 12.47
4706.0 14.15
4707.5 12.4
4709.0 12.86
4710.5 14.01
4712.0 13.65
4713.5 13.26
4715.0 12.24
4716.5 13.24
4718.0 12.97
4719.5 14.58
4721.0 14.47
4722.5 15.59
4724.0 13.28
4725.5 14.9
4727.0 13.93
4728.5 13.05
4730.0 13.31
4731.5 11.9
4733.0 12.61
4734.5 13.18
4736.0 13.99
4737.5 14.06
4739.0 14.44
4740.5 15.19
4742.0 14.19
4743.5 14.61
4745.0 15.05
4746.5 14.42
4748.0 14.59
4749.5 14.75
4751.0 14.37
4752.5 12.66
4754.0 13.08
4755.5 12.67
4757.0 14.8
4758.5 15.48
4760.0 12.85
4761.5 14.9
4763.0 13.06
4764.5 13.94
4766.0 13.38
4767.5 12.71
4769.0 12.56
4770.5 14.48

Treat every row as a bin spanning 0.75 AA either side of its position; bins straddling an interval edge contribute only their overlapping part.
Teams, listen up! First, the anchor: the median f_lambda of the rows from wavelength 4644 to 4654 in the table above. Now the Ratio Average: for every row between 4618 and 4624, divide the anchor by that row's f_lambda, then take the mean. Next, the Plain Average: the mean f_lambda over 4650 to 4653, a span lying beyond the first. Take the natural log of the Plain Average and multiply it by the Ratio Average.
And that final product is 2.27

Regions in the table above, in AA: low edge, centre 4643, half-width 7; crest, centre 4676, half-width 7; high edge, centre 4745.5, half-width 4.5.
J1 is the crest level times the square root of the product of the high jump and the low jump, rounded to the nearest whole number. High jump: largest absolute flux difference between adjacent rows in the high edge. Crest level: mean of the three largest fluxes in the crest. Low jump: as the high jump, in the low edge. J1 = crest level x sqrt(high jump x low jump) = 16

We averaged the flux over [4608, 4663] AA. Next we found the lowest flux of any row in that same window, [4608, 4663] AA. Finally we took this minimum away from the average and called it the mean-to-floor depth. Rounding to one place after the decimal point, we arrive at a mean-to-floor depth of 2.3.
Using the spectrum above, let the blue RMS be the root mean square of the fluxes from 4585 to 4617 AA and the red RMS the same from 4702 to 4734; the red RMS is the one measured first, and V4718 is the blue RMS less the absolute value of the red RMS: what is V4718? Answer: -0.3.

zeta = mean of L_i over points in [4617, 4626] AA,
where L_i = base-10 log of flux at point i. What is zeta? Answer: 1.164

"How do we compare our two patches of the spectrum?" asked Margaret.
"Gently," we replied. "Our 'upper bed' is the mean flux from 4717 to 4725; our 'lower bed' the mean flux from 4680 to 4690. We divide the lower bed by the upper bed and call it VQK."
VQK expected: 0.894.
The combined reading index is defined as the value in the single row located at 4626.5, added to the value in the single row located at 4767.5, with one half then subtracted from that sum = 27.1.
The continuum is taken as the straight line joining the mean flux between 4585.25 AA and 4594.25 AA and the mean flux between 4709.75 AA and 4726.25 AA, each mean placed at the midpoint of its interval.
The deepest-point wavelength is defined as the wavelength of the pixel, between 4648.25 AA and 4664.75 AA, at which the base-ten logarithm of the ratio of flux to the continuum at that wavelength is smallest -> 4650.5 AA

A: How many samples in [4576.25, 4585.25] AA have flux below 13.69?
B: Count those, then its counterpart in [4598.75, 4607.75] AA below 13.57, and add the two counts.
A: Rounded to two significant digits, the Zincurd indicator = 10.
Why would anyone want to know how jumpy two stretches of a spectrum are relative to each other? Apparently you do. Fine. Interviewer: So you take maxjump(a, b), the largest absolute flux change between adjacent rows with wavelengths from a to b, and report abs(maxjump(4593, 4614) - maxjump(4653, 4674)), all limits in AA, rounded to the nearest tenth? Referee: 1.3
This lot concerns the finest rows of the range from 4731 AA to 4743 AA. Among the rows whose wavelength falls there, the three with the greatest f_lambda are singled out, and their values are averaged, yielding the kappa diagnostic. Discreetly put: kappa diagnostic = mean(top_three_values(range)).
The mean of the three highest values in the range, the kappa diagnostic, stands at 14.6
